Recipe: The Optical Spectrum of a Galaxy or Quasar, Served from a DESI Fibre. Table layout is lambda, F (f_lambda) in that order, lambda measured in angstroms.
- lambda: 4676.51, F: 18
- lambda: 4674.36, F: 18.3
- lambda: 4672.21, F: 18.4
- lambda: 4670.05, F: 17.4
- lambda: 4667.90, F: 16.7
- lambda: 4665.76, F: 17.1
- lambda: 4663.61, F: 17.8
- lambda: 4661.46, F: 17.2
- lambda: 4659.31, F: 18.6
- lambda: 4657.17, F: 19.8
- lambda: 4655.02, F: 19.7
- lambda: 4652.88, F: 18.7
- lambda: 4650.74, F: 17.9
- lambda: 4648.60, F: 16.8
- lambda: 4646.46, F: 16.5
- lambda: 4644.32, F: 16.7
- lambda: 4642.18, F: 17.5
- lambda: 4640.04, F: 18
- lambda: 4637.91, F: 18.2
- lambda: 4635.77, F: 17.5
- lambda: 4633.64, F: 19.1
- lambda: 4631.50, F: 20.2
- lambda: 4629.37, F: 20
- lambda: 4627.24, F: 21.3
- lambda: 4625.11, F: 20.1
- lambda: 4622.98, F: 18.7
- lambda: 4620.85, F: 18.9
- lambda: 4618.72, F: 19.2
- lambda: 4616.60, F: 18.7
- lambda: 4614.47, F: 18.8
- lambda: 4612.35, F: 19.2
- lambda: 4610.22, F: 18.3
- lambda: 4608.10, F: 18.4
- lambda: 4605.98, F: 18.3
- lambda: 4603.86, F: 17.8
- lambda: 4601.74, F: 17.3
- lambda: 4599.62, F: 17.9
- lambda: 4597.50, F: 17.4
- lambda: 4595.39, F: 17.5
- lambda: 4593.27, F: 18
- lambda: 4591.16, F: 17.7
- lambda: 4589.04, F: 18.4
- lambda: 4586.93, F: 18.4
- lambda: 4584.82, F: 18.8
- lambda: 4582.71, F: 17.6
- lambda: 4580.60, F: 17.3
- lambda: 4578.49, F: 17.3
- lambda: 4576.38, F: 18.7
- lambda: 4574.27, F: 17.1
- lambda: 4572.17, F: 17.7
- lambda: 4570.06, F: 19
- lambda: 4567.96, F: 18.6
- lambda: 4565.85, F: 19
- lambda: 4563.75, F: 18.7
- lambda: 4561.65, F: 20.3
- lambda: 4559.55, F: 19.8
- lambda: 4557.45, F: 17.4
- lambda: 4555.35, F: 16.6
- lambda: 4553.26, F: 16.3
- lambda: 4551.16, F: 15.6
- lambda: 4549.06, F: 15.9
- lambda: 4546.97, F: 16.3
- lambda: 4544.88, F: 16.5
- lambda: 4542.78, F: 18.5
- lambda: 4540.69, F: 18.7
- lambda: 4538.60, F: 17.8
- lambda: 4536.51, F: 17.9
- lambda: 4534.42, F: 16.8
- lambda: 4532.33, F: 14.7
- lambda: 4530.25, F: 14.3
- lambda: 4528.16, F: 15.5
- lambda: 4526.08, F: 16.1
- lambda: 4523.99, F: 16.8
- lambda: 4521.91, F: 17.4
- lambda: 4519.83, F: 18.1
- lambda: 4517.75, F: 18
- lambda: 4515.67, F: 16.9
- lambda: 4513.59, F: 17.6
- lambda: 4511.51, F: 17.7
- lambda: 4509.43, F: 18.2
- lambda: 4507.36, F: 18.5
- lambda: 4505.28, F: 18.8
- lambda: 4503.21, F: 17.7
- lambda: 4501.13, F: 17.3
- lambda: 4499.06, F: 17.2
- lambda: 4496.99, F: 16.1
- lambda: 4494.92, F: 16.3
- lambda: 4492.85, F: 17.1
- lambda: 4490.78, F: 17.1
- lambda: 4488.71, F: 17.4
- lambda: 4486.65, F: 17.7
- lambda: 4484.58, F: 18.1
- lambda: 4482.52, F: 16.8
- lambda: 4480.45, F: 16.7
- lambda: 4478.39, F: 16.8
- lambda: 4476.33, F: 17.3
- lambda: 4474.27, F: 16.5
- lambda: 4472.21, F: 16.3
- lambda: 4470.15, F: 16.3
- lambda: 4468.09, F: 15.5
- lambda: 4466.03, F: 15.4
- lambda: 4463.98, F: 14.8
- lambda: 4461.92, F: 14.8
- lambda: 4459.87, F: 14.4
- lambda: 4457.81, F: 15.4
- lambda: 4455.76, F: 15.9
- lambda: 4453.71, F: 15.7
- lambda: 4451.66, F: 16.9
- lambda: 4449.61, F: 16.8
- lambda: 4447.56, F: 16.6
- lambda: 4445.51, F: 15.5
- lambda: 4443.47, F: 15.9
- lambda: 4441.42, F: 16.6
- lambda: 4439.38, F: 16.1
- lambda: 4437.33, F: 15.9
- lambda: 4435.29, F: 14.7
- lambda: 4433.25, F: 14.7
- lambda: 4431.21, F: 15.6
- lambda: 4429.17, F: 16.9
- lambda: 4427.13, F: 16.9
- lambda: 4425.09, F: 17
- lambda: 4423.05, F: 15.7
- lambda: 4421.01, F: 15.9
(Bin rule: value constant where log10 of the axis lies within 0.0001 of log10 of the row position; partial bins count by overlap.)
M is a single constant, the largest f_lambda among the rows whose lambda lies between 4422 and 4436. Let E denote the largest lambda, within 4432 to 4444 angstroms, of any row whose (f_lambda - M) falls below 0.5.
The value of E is 4443.47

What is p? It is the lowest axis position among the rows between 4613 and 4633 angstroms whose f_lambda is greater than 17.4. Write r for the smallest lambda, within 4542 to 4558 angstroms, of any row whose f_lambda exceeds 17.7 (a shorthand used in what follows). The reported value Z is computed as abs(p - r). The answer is 71.7 angstroms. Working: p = 4614.47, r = 4542.78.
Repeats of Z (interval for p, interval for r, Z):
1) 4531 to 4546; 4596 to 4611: 63.1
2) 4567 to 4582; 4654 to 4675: 87.1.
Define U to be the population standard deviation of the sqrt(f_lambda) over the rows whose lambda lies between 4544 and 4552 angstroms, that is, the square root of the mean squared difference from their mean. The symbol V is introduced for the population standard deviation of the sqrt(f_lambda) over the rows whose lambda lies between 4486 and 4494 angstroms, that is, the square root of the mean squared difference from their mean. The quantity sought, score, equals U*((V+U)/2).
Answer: 0.002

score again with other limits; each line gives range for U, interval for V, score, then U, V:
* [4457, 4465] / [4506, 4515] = 0.002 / 0.046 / 0.04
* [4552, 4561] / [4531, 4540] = 0.026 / 0.161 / 0.16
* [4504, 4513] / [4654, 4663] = 0.004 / 0.048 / 0.12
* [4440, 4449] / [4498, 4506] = 0.004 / 0.059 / 0.07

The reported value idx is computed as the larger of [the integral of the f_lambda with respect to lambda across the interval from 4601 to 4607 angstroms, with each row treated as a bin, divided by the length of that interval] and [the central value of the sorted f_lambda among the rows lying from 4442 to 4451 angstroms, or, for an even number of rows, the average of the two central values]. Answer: 17.8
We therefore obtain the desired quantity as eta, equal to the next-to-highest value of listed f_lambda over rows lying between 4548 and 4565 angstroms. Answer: 19.8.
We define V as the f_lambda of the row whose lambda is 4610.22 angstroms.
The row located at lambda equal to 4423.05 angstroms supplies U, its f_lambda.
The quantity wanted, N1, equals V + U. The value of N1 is 34.0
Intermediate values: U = 15.7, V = 18.3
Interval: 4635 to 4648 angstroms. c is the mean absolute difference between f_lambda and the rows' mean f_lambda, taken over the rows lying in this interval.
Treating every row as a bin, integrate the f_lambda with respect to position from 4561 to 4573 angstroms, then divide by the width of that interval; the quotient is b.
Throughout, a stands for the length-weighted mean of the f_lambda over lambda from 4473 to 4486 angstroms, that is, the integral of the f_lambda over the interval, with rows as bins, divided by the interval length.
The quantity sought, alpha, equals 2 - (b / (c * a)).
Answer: -0.1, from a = 17.0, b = 18.9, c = 0.5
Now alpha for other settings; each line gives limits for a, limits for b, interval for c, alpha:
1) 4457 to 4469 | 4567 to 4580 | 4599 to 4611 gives -1.6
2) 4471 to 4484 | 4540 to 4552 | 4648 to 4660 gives 0.8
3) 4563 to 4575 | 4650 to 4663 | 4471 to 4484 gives -2.3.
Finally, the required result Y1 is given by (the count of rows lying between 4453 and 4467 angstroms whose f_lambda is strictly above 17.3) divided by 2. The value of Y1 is 0.0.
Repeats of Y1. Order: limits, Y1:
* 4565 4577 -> 2.5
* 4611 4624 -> 3.0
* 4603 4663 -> 12.0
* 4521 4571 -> 6.0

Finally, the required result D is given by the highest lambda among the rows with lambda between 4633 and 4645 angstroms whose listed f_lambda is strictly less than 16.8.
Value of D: 4644.32 angstroms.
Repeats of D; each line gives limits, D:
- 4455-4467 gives 4466.03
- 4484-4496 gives 4494.92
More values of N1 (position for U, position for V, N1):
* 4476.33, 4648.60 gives 34.1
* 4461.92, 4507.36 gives 33.3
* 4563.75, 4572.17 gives 36.4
